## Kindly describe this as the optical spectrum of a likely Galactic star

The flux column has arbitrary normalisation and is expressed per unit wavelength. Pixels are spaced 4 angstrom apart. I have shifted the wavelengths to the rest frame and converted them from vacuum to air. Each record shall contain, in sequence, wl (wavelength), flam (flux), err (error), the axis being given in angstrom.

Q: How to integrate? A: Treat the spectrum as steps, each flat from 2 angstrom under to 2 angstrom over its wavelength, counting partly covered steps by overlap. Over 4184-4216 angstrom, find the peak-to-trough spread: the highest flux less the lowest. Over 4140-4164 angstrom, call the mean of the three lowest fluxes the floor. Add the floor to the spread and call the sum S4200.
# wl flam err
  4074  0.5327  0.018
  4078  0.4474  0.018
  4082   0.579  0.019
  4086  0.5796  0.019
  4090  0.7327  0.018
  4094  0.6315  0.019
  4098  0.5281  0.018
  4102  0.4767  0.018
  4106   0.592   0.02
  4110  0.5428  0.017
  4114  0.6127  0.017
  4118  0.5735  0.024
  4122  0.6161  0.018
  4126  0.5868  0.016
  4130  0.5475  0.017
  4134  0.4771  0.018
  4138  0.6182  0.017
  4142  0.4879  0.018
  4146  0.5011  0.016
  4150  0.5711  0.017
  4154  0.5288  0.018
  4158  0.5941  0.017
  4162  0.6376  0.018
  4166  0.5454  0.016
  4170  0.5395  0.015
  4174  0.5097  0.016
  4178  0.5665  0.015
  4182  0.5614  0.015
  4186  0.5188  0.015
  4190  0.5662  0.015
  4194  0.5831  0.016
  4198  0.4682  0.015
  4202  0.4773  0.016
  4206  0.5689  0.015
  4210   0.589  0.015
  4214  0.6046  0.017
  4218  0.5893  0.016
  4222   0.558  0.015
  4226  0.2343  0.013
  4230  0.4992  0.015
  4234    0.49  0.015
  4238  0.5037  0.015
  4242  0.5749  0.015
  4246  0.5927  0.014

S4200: 0.64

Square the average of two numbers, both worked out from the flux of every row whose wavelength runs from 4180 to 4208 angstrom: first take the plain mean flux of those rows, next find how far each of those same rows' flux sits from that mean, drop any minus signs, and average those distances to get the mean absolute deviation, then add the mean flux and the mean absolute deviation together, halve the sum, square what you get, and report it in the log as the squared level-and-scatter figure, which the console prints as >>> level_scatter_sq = 0.083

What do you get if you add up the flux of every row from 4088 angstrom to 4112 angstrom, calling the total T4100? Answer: 3.50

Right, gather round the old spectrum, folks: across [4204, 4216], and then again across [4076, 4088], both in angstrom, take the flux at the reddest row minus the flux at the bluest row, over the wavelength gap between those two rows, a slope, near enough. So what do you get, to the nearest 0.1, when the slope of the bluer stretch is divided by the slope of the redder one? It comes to 3.7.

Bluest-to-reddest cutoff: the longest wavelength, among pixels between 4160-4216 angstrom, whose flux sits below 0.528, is 4202 angstrom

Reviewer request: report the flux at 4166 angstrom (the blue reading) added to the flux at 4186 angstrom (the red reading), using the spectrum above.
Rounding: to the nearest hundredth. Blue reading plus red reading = 1.06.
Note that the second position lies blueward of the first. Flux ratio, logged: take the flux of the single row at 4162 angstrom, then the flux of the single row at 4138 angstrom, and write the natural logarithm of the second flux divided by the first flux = -0.03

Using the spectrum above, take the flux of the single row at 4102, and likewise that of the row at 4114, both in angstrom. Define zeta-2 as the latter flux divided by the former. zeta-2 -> 1.285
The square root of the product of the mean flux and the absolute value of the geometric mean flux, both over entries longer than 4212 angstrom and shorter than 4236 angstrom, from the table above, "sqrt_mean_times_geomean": 0.485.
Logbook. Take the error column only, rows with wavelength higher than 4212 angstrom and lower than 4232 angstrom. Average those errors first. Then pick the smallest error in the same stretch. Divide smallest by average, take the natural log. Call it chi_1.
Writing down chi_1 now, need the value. -0.16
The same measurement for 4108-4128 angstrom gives -0.14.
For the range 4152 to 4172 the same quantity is -0.11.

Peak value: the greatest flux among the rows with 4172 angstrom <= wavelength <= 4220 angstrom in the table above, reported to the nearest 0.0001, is 0.6046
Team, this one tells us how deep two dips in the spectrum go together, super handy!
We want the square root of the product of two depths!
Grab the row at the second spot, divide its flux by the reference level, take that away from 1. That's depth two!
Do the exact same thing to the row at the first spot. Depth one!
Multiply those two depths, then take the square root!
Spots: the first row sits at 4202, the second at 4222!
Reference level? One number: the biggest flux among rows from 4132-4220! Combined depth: 0.177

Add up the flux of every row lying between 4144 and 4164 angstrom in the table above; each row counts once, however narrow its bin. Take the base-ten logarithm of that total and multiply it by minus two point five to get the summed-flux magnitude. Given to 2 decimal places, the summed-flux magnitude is -1.13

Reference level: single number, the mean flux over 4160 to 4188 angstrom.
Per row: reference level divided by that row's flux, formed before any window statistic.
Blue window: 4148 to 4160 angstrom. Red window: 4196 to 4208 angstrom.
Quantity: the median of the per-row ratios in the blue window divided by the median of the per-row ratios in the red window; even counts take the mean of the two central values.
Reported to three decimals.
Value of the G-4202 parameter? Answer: 0.836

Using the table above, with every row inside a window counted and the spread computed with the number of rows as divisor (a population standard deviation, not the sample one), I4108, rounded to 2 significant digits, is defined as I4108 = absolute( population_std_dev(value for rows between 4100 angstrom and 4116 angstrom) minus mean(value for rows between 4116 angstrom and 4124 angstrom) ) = 0.54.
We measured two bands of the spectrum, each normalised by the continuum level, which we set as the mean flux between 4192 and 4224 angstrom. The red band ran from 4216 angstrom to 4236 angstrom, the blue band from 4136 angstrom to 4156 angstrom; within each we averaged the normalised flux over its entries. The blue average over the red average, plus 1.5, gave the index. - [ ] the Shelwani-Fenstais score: 2.64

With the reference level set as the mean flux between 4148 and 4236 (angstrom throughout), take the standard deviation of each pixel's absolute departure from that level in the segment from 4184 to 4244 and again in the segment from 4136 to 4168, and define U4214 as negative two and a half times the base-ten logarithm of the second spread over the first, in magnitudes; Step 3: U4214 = 0.8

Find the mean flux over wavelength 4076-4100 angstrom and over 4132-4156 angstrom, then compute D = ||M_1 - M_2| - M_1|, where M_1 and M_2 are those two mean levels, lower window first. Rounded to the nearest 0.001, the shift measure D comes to 0.531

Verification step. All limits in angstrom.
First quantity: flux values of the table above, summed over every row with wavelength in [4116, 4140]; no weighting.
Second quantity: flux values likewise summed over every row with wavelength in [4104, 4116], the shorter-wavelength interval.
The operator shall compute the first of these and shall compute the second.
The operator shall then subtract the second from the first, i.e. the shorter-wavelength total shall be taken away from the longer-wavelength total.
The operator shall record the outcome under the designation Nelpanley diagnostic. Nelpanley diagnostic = 1.7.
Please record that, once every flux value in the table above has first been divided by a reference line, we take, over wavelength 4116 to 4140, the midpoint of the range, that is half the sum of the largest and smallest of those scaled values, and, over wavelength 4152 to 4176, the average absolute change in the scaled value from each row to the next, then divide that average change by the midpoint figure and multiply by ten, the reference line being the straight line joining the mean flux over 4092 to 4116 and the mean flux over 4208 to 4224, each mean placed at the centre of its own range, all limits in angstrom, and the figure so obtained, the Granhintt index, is 0.86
